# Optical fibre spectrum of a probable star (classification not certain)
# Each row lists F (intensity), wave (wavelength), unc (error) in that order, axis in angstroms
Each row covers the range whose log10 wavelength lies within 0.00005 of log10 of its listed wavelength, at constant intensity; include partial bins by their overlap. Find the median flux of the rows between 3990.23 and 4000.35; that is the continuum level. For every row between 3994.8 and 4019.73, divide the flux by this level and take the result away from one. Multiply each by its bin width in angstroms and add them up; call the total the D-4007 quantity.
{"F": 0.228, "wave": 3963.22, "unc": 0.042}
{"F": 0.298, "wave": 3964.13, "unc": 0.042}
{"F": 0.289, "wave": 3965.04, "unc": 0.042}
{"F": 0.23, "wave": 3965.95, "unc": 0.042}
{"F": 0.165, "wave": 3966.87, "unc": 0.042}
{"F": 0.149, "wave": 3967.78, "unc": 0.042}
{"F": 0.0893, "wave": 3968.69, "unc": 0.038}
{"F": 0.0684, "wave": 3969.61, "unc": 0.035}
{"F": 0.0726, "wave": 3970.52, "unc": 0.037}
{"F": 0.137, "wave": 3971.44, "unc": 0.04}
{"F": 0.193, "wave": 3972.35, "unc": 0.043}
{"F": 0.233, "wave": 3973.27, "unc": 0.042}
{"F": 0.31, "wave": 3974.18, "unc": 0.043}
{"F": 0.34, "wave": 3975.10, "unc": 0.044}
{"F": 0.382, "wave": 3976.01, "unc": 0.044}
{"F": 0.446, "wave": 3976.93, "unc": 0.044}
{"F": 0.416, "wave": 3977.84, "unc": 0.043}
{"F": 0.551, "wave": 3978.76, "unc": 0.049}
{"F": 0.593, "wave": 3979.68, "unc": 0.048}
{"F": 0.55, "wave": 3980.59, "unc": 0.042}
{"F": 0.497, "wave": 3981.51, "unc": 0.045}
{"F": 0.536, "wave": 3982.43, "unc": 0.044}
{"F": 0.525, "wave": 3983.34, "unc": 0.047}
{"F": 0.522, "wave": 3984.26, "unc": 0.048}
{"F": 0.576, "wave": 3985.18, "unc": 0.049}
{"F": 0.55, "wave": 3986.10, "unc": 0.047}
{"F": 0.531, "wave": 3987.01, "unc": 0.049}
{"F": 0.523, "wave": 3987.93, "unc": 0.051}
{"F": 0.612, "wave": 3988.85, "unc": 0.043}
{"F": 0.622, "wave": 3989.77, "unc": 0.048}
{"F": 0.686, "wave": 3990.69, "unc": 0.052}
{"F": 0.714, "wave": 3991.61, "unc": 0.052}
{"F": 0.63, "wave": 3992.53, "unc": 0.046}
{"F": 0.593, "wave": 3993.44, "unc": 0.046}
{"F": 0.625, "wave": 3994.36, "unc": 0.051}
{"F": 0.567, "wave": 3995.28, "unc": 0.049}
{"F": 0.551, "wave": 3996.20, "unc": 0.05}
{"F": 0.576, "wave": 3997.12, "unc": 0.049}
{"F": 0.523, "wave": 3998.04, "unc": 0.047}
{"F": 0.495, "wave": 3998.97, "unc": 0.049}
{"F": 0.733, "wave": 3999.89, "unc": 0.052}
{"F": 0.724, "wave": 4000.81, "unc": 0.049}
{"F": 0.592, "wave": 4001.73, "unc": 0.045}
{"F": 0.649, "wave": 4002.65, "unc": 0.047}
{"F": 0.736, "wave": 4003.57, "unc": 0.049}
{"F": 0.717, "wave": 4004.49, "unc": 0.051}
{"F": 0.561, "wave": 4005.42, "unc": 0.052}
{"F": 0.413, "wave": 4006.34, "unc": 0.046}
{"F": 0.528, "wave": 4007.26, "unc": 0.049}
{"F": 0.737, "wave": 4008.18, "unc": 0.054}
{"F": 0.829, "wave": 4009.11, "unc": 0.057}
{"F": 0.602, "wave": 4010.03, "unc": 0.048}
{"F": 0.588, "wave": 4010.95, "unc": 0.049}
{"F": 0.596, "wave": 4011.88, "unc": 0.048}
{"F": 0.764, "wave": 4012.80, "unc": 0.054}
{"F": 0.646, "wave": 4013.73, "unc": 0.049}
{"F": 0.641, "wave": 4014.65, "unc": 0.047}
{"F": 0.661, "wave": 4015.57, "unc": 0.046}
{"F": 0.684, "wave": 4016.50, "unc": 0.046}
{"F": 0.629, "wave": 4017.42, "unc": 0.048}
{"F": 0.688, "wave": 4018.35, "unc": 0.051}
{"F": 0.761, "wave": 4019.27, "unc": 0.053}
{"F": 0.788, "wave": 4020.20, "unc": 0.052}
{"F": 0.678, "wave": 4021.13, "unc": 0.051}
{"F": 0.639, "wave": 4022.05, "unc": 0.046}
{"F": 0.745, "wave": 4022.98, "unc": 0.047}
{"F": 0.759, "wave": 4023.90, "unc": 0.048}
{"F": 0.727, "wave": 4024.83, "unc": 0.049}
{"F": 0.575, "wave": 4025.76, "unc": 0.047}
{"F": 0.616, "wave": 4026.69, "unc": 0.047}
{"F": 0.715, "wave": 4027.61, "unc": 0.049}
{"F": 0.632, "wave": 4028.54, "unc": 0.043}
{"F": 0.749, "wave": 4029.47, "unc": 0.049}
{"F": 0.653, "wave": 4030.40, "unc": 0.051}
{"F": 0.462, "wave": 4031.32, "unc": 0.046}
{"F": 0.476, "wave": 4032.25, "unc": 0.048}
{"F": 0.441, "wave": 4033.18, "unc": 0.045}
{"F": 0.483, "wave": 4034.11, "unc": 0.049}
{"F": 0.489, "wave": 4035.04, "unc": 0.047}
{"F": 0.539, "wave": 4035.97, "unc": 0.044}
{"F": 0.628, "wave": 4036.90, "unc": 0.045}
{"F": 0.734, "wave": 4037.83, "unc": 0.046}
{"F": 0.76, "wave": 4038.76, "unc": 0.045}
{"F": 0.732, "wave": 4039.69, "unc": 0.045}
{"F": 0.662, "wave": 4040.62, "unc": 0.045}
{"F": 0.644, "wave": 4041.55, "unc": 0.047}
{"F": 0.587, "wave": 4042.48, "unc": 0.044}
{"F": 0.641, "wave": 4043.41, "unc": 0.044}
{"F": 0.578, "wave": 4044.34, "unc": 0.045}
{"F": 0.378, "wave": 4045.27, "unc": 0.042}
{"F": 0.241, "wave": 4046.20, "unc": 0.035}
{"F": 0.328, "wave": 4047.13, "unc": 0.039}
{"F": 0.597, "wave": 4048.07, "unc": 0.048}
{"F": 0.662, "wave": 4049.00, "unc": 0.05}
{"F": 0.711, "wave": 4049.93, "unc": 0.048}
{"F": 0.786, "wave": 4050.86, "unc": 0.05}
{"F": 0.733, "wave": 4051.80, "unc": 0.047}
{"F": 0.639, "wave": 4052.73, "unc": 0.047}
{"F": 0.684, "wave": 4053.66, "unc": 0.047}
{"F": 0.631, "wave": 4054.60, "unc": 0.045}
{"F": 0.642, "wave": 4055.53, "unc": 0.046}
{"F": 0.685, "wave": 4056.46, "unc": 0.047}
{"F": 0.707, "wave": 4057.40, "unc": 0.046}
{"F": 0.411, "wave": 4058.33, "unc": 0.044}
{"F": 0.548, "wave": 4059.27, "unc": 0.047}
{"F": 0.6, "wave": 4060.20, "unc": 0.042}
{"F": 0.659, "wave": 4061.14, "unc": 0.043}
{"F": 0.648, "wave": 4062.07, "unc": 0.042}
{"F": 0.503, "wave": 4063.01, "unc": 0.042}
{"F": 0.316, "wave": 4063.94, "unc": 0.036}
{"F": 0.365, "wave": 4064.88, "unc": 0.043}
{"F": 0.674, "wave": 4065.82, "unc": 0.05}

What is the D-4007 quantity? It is -1.8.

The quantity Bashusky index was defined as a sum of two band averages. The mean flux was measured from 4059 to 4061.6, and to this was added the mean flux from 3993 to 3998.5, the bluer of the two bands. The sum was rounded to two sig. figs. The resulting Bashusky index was 1.2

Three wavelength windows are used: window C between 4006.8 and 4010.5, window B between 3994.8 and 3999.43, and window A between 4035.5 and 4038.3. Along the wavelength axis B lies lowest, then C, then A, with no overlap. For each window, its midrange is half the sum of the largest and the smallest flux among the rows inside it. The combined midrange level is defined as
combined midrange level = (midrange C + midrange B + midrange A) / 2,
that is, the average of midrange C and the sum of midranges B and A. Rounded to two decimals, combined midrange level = 0.93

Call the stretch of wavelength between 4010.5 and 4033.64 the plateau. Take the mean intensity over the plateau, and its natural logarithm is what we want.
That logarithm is -0.43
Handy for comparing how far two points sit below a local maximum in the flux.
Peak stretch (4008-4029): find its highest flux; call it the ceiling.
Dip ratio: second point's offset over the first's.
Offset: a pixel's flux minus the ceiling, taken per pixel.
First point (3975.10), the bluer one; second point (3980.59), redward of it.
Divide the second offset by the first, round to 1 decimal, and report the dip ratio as 0.6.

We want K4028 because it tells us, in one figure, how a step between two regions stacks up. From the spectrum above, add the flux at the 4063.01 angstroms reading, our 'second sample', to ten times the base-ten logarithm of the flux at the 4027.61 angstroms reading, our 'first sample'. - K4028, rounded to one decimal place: -1.0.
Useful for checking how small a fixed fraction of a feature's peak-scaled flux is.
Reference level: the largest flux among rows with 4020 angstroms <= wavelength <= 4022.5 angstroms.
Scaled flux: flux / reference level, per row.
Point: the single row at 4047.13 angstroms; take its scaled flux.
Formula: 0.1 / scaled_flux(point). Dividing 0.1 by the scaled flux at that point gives 0.240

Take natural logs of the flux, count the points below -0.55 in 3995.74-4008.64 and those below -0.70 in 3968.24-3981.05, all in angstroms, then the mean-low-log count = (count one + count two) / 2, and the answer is 9.0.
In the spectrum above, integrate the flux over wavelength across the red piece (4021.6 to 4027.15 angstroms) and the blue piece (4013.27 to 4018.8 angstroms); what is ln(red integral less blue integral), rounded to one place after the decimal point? -2.2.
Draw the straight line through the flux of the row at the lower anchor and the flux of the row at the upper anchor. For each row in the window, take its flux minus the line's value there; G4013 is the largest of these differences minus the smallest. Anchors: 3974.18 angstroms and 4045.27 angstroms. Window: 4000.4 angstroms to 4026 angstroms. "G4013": 0.41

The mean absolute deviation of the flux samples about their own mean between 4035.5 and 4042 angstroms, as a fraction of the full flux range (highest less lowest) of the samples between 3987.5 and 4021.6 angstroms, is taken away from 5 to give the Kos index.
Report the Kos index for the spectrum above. 4.85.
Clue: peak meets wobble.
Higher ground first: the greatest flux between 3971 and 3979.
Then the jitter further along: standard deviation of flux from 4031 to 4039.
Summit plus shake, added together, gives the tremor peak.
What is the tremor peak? 0.67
